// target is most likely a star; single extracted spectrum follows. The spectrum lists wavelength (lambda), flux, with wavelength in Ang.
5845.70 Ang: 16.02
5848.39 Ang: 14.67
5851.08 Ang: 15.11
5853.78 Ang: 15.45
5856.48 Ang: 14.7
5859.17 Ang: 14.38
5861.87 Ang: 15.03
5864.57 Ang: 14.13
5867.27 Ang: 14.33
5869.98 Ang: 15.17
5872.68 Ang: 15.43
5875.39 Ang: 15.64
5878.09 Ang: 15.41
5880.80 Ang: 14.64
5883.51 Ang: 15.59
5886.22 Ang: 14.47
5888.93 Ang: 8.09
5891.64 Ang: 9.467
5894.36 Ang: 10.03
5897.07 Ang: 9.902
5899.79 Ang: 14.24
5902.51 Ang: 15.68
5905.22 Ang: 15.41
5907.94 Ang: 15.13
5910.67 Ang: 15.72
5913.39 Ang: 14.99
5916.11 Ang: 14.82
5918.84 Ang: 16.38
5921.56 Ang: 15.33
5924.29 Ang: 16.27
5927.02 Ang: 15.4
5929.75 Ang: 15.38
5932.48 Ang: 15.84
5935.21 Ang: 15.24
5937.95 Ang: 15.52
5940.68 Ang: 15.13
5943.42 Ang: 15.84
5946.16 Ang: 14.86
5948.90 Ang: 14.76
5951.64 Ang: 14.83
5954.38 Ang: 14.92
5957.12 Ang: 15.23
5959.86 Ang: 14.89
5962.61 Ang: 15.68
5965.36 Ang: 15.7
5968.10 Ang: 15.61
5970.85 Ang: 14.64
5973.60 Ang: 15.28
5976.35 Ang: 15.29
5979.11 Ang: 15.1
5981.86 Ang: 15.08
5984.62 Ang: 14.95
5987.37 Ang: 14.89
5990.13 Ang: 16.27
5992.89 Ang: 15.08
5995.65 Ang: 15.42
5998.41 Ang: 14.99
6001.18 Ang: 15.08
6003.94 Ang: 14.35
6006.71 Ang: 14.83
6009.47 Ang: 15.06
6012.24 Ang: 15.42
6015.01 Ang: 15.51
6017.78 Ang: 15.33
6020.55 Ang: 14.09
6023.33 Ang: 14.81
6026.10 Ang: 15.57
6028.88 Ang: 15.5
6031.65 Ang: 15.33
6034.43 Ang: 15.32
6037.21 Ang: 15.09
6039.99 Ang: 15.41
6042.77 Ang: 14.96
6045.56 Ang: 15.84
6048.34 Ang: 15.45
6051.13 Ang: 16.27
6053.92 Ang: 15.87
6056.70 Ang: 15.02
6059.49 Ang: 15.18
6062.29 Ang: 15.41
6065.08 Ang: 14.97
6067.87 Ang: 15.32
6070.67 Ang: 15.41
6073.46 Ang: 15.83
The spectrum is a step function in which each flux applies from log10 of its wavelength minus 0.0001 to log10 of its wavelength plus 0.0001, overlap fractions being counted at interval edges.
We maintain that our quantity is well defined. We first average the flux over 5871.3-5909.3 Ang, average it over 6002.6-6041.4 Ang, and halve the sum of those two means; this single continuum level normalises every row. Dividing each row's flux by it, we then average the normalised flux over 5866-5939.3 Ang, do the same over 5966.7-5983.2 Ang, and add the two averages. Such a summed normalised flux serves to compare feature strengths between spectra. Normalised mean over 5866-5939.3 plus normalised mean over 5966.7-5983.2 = 2.068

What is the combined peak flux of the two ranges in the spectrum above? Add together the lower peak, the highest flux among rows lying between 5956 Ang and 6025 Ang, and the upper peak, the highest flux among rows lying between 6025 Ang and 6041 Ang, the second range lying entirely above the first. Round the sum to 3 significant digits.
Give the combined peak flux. 31.8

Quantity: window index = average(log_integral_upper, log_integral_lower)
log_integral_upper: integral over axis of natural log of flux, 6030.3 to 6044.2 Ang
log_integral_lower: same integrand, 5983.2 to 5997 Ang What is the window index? 37.7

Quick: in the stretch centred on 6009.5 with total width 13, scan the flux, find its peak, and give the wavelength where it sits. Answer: 6015.01 Ang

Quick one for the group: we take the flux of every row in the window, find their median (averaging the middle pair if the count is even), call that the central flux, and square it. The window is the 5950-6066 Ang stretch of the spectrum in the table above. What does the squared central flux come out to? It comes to 231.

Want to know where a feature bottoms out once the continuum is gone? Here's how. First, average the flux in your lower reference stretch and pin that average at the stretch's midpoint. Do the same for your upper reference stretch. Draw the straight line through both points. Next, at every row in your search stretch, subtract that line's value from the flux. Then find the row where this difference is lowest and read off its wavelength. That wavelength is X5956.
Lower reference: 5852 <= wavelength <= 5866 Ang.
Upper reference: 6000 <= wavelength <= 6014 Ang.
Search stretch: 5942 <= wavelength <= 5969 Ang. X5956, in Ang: 5948.90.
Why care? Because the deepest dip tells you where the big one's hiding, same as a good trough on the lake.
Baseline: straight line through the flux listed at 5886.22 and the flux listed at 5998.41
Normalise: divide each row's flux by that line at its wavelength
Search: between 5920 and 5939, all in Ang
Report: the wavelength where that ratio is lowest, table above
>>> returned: 5935.21 Ang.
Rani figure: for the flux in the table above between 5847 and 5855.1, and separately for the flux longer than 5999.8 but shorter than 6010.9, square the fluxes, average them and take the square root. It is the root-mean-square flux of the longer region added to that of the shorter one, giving 29.9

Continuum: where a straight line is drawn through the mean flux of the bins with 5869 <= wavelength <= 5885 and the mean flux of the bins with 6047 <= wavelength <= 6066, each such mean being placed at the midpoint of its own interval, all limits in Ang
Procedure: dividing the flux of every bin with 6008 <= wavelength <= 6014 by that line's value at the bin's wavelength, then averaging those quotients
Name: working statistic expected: 0.99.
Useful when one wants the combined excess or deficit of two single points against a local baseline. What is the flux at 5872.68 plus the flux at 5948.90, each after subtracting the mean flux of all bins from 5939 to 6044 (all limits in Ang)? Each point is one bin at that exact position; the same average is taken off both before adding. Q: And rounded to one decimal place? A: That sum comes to -0.1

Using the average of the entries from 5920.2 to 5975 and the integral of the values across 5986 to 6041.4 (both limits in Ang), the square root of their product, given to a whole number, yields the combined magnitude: 113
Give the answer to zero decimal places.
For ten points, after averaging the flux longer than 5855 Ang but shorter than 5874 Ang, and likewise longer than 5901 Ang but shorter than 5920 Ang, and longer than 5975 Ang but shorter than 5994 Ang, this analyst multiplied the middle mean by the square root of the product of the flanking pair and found 231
